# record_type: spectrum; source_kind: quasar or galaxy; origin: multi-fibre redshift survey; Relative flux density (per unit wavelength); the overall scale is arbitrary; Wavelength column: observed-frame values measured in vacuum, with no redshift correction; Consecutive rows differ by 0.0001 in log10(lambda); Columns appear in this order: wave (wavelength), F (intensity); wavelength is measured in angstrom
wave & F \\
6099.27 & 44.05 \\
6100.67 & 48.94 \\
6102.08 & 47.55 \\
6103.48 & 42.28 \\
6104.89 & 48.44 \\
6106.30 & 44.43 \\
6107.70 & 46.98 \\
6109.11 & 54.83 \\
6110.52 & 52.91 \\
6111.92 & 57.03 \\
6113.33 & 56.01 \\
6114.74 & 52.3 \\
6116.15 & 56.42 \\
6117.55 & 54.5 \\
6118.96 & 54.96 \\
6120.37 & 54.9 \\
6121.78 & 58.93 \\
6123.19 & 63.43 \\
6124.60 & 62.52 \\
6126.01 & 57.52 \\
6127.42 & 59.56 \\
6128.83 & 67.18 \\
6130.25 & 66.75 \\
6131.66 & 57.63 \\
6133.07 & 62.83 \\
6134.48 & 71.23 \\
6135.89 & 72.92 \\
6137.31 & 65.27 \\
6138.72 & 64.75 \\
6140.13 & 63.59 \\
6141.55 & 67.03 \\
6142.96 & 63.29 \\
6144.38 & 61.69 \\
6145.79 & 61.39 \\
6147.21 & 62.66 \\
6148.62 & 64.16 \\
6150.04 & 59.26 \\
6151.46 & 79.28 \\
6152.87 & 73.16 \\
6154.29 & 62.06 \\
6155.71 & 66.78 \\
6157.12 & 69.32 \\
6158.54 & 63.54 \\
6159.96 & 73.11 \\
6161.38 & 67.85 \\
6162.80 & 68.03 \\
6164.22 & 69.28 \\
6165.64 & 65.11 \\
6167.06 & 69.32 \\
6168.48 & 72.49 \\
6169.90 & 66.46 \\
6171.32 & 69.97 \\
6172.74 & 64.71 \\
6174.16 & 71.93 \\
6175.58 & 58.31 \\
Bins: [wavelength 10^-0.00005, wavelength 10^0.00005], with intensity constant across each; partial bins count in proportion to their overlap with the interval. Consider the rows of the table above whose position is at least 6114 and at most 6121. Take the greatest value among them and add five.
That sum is 61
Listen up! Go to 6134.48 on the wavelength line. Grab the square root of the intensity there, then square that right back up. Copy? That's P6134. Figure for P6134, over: 71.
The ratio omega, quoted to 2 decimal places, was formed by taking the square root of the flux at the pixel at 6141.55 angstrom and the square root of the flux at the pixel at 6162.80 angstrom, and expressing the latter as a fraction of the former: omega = 1.01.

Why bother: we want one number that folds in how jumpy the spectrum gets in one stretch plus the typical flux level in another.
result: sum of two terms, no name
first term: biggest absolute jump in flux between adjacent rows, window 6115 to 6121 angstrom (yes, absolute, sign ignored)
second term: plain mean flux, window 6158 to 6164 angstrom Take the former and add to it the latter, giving 70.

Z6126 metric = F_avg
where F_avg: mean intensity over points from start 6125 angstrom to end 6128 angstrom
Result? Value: 59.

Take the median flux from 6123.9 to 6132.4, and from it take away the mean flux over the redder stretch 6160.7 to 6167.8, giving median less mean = -6.9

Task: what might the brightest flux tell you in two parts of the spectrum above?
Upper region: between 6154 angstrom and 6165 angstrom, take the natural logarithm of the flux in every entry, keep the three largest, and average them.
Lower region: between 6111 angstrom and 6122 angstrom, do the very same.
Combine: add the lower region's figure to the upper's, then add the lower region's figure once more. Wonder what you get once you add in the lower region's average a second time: 12.4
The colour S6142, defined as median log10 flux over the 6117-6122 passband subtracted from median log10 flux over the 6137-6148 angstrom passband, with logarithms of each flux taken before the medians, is 0.06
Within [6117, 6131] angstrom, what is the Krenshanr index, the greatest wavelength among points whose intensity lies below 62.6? 6127.42 angstrom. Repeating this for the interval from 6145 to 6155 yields 6154.29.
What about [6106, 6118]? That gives 6117.55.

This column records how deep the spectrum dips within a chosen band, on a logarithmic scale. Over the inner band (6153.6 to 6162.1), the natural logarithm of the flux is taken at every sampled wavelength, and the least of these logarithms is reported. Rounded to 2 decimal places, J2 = 4.13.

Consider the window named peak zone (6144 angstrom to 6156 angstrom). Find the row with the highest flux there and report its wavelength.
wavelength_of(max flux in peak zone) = 6151.46 angstrom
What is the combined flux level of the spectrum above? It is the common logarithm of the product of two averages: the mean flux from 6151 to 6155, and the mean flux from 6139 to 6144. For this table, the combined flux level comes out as 3.66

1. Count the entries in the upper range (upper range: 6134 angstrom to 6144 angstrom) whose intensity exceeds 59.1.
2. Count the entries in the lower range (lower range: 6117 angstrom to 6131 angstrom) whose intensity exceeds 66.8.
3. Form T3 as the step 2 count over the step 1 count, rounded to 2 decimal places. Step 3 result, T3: 0.14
